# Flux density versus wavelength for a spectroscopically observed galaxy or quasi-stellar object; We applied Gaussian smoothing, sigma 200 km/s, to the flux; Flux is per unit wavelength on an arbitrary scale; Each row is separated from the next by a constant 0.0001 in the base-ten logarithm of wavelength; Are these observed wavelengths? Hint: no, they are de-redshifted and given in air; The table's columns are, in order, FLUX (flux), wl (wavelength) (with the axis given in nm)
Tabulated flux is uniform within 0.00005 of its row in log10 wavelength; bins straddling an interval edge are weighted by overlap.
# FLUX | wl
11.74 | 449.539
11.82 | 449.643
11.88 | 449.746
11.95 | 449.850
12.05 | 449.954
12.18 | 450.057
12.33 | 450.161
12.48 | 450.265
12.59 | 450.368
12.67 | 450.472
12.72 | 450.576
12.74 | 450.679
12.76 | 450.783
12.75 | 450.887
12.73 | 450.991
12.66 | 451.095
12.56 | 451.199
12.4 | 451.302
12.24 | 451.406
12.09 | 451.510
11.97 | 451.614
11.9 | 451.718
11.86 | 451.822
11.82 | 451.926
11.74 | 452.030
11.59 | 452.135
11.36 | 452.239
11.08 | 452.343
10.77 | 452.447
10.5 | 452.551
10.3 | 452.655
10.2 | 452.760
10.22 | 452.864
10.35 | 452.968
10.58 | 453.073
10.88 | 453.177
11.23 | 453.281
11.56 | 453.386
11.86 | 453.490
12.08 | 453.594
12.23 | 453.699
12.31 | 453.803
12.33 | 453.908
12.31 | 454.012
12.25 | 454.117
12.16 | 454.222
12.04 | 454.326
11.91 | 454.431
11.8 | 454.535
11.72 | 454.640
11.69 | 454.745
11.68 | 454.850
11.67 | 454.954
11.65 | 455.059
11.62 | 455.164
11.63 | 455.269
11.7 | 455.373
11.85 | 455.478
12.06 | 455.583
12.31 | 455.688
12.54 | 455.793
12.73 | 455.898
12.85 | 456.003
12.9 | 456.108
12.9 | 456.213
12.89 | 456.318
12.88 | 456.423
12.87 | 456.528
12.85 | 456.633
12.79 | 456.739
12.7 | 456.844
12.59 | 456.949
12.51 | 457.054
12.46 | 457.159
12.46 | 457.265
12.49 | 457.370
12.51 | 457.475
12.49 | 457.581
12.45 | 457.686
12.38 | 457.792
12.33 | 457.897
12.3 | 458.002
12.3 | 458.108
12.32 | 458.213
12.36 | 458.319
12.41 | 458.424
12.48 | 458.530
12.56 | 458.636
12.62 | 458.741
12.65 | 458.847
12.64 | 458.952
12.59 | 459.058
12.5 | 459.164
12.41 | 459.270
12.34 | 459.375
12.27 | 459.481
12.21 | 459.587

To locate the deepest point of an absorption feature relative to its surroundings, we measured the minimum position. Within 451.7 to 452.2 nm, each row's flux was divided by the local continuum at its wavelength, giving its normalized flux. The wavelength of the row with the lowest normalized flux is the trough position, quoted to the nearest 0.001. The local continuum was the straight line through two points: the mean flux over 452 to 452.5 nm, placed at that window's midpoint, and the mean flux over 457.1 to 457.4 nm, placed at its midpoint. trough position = 452.135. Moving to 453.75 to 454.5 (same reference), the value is 454.431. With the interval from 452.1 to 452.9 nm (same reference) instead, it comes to 452.864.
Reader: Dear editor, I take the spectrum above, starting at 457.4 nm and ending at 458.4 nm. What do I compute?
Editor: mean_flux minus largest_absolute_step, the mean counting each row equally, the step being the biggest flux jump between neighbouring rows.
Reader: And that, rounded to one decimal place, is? 12.3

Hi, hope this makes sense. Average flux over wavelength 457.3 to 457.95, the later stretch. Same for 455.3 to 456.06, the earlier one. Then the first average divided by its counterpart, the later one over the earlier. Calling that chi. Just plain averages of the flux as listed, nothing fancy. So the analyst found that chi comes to 1.01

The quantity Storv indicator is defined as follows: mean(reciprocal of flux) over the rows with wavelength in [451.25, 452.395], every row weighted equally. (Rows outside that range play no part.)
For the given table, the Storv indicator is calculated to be 0.085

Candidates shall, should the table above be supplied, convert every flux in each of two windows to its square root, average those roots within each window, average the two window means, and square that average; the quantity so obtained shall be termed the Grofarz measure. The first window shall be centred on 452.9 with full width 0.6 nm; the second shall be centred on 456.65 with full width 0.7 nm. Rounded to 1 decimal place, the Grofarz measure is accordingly 11.6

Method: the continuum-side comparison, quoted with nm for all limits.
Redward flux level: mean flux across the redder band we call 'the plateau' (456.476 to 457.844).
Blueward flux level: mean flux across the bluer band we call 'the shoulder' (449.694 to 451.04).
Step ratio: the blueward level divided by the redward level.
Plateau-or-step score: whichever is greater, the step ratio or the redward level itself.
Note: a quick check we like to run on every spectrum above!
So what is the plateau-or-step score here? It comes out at 12.6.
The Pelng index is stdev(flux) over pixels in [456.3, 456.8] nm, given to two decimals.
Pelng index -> 0.04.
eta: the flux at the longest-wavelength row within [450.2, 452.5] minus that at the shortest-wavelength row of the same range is -1.7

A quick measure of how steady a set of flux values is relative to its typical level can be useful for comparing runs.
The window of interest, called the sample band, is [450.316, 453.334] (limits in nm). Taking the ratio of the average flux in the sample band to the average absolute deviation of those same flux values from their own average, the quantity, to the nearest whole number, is 15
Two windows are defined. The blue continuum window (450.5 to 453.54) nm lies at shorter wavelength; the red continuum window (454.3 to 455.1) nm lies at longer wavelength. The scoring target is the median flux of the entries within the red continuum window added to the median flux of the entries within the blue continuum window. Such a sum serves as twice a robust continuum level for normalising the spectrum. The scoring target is 23.5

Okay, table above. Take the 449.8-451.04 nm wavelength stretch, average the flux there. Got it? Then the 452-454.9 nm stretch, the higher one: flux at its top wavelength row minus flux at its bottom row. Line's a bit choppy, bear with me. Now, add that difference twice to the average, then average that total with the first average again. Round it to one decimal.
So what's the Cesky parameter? 12.4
